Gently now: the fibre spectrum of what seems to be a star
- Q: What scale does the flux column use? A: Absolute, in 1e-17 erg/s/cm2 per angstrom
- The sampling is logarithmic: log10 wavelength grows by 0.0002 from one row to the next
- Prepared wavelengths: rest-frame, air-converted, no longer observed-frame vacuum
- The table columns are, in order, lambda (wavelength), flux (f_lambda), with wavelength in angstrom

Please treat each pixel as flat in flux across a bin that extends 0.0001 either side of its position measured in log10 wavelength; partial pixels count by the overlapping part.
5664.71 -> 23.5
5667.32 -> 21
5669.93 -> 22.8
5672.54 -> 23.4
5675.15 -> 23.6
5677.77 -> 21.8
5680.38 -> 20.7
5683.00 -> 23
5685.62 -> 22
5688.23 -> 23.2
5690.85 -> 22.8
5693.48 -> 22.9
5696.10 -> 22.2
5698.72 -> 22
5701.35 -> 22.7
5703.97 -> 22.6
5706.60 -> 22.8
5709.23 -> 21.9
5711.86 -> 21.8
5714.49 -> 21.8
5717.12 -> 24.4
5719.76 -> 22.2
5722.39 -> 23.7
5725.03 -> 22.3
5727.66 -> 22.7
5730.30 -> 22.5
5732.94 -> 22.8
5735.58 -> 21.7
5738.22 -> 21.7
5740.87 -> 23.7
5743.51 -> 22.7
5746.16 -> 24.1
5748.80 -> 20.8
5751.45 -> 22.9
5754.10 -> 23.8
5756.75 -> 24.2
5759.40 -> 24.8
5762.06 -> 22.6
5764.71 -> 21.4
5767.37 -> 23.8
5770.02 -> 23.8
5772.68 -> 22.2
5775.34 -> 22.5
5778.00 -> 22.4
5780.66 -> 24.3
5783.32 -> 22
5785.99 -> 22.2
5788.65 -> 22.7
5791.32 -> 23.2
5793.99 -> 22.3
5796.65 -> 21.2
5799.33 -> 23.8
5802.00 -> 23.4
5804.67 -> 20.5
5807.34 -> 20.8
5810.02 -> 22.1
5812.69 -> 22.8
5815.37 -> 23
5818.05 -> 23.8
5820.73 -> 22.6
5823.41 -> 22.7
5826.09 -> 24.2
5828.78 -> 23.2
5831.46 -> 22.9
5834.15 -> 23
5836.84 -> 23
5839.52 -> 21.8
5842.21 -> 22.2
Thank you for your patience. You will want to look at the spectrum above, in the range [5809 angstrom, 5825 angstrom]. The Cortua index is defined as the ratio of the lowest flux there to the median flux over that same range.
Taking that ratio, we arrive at 0.971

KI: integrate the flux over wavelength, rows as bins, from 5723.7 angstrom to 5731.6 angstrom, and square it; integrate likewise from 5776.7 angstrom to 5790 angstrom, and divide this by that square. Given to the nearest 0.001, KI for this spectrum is 0.010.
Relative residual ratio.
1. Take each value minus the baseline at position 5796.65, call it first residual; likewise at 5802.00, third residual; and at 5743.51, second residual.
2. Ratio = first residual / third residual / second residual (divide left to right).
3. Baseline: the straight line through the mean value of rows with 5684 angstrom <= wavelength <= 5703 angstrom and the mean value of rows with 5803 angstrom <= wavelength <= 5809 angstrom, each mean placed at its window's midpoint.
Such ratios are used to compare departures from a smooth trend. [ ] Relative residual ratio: 0.1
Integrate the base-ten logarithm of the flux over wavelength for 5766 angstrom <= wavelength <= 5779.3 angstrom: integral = 18.1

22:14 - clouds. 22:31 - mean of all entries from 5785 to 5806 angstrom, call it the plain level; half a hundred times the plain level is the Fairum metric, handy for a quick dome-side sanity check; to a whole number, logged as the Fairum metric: 1121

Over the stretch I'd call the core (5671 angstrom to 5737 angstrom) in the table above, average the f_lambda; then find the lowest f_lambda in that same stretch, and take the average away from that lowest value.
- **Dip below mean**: -1.84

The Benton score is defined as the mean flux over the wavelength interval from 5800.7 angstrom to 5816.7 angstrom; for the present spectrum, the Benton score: 22.1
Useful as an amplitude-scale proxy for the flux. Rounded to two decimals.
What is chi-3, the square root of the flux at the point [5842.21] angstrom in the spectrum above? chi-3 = 4.71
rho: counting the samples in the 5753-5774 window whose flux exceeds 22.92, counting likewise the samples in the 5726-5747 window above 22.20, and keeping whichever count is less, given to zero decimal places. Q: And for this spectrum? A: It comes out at 5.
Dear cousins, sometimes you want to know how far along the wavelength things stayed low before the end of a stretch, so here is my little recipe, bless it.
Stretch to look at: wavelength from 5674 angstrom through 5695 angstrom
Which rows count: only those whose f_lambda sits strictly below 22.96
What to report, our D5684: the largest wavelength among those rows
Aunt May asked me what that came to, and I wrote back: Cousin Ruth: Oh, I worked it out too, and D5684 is 5693.48 angstrom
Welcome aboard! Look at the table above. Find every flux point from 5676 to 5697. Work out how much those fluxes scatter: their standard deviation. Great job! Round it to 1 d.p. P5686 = 0.8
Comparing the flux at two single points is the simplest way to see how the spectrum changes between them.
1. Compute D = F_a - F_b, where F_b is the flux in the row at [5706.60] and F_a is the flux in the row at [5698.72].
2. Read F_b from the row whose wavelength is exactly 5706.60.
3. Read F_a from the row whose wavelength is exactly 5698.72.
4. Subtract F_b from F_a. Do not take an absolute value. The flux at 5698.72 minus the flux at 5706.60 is -0.80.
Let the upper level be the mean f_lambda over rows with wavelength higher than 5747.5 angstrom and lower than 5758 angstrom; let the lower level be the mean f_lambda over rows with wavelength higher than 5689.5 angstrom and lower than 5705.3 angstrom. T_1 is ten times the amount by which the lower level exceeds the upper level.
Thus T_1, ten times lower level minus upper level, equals -3.9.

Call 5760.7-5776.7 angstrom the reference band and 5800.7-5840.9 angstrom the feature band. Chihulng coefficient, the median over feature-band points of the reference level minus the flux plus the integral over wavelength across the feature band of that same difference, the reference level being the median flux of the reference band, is -4.5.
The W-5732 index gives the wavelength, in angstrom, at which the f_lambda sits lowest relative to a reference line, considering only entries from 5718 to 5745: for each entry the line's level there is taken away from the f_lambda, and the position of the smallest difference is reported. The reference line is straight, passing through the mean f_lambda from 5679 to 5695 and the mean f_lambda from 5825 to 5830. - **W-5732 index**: 5738.22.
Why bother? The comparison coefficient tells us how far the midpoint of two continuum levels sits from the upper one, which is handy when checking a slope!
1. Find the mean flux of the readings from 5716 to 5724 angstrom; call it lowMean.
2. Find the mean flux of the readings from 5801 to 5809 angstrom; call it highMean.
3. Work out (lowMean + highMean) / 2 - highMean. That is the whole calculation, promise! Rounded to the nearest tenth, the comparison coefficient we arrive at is 0.9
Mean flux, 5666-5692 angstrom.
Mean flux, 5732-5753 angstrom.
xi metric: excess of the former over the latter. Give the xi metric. -0.1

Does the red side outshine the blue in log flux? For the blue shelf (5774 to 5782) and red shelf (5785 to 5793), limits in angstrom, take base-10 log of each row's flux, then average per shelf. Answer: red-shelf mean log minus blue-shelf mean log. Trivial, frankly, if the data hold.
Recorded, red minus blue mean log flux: -0.007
